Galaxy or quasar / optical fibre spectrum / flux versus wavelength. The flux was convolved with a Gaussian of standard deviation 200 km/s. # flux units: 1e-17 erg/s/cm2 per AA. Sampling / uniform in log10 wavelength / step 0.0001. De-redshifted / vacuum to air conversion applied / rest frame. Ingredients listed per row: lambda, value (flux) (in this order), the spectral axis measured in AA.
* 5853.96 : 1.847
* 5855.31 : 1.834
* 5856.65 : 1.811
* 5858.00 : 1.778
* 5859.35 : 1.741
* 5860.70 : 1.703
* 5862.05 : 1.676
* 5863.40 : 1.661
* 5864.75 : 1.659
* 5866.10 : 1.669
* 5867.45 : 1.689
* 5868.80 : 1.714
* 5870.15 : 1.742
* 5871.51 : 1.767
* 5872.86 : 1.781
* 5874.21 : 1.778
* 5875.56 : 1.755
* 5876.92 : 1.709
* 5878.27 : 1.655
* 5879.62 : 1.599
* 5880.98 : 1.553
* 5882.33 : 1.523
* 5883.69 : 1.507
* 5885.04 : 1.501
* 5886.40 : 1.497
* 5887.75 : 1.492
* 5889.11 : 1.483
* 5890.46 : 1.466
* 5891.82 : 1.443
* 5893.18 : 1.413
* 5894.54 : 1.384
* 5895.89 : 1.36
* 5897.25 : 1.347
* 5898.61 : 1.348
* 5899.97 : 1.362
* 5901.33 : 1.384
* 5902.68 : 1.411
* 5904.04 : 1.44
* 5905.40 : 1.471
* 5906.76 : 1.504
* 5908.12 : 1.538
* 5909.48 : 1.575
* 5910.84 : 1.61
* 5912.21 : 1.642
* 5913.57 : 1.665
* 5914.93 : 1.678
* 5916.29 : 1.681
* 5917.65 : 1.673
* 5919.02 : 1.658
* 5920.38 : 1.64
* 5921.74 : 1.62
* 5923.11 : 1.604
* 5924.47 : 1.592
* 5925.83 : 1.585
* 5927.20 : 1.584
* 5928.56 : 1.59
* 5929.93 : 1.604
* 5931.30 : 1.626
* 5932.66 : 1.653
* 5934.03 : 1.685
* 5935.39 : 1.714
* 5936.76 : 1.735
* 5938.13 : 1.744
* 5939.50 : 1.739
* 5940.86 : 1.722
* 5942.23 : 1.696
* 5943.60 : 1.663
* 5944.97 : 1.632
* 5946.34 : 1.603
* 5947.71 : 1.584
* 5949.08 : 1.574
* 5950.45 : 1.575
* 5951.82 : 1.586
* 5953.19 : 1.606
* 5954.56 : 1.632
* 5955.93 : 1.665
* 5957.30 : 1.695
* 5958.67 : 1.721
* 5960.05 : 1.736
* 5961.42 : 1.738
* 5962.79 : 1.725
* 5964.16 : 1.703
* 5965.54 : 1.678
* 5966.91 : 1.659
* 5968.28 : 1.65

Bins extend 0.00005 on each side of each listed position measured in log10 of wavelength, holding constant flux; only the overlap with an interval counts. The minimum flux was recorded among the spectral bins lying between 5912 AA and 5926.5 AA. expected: 1.585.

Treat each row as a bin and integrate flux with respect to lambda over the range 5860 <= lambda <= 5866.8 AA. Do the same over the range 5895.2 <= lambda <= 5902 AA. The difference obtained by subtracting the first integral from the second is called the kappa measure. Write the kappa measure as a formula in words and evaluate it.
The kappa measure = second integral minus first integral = -2.1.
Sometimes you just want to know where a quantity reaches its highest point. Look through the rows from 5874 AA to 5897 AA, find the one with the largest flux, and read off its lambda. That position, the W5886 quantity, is 5874.21 AA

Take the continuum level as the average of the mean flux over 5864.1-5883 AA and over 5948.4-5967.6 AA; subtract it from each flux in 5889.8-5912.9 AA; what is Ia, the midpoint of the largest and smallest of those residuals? -0.18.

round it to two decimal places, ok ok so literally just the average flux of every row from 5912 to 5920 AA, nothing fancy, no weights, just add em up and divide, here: 1.67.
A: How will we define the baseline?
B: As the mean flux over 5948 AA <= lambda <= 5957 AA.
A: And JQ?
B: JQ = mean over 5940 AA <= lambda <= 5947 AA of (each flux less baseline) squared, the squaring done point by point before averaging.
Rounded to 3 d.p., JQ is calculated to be 0.005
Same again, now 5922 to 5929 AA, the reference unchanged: 0.000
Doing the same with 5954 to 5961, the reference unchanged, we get 0.008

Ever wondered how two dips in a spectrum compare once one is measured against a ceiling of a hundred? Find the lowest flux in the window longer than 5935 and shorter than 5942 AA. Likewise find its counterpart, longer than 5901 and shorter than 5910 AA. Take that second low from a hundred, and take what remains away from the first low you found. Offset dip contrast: -96.9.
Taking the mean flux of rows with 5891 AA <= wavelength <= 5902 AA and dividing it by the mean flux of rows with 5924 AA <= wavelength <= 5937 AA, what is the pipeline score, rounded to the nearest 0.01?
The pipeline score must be 0.84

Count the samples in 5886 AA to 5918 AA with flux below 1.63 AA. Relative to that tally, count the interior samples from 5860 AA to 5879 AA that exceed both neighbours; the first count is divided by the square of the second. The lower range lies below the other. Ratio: 19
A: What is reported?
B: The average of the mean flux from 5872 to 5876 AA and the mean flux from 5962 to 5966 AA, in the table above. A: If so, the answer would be 1.74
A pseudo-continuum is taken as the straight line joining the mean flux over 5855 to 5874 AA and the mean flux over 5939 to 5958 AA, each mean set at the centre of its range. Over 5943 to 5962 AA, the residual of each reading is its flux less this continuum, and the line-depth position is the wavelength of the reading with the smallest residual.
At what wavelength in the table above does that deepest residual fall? 5949.08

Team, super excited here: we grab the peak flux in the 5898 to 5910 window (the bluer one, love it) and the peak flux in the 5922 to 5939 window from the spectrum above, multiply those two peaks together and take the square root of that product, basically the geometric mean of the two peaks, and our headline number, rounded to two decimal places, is 1.66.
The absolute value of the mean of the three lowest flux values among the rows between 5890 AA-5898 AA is 1.36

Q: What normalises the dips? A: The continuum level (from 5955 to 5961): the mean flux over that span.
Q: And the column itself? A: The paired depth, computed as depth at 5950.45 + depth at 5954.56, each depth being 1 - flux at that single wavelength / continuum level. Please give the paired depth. 0.12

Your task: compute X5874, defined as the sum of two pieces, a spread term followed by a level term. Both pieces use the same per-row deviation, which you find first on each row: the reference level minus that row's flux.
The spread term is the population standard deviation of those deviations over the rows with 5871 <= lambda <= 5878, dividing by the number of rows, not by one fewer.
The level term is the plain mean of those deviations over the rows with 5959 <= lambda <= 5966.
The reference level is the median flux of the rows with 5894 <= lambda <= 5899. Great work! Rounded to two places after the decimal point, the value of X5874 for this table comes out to -0.34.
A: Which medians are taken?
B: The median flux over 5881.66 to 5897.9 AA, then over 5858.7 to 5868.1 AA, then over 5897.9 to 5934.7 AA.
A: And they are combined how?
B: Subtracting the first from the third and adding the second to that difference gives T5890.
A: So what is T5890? 1.81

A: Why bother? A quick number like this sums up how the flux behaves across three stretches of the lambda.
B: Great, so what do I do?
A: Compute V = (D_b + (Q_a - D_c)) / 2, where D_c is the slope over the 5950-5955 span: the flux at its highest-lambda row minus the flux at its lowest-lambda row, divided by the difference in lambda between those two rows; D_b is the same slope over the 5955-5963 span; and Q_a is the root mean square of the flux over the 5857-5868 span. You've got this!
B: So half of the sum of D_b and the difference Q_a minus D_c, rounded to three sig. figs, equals 0.846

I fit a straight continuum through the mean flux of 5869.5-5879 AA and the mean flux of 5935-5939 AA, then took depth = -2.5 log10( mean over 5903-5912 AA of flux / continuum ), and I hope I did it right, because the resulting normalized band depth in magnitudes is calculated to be 0.14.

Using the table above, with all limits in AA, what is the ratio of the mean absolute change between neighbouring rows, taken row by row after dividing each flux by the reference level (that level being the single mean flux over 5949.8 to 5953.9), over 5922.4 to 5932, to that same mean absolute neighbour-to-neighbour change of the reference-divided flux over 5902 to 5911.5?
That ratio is 0.3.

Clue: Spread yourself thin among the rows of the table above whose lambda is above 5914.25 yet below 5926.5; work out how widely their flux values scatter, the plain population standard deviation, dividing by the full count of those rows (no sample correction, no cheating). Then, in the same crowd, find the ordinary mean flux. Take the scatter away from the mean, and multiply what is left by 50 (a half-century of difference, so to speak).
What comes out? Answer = 80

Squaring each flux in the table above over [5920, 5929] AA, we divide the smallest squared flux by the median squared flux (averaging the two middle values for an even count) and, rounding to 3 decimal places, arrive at 0.990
